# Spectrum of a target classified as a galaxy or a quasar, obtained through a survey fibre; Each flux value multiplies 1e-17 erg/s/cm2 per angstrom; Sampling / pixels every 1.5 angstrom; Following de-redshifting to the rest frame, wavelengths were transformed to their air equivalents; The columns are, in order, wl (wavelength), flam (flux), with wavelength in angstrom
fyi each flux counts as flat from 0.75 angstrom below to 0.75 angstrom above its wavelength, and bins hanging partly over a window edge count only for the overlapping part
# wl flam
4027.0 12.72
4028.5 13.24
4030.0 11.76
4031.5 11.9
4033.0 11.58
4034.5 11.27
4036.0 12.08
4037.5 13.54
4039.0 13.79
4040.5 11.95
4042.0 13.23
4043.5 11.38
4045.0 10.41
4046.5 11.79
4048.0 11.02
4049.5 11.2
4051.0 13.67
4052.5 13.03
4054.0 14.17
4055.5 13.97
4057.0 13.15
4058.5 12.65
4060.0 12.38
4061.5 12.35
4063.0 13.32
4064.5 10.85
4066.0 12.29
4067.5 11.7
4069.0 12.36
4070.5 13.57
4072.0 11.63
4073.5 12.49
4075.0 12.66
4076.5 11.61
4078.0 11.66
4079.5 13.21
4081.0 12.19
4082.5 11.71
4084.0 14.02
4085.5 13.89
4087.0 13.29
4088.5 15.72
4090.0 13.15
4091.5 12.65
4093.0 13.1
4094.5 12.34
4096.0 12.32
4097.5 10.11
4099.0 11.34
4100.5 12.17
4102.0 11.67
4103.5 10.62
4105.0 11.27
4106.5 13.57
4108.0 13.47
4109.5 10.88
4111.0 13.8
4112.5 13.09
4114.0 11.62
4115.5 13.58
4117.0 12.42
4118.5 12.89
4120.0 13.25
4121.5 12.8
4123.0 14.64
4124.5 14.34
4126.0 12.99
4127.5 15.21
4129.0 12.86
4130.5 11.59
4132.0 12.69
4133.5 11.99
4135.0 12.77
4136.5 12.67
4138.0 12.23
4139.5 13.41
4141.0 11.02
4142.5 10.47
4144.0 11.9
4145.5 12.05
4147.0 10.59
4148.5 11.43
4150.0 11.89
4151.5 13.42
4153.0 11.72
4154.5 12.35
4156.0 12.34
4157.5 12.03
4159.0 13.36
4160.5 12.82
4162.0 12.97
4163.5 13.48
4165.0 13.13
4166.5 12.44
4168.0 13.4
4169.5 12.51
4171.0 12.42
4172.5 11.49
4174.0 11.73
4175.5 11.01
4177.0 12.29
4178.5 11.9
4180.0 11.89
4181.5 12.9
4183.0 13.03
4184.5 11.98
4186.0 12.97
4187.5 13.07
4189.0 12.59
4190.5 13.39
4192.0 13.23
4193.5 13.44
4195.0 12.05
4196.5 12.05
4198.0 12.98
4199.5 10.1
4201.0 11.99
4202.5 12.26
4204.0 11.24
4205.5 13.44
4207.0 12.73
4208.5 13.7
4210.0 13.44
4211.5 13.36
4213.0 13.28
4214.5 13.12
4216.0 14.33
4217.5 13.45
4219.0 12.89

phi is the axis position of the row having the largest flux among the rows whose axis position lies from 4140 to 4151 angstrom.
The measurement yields 4145.5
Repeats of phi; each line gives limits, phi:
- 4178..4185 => 4183.0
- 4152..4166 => 4163.5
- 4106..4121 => 4111.0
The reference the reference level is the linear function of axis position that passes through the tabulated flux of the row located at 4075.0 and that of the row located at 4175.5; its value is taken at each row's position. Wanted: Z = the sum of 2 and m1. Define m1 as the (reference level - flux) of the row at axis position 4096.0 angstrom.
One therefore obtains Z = 2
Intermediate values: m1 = 0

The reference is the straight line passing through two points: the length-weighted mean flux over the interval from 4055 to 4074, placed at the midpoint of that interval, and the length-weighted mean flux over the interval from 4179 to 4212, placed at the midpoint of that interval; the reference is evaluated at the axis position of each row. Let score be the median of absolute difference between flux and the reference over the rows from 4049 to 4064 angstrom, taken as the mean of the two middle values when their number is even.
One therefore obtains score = 0.74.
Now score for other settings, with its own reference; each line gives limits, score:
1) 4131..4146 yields 0.55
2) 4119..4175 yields 0.67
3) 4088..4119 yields 0.92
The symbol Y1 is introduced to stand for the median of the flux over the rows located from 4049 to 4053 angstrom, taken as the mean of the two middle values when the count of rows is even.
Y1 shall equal 13.0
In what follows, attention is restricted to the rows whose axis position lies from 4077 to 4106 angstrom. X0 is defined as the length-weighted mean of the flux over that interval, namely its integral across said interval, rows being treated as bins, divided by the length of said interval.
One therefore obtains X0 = 12.4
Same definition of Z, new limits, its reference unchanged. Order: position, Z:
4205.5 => -1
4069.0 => 2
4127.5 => -1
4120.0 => 1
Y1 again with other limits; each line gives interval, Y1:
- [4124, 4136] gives 12.8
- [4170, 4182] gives 11.9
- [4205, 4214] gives 13.4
